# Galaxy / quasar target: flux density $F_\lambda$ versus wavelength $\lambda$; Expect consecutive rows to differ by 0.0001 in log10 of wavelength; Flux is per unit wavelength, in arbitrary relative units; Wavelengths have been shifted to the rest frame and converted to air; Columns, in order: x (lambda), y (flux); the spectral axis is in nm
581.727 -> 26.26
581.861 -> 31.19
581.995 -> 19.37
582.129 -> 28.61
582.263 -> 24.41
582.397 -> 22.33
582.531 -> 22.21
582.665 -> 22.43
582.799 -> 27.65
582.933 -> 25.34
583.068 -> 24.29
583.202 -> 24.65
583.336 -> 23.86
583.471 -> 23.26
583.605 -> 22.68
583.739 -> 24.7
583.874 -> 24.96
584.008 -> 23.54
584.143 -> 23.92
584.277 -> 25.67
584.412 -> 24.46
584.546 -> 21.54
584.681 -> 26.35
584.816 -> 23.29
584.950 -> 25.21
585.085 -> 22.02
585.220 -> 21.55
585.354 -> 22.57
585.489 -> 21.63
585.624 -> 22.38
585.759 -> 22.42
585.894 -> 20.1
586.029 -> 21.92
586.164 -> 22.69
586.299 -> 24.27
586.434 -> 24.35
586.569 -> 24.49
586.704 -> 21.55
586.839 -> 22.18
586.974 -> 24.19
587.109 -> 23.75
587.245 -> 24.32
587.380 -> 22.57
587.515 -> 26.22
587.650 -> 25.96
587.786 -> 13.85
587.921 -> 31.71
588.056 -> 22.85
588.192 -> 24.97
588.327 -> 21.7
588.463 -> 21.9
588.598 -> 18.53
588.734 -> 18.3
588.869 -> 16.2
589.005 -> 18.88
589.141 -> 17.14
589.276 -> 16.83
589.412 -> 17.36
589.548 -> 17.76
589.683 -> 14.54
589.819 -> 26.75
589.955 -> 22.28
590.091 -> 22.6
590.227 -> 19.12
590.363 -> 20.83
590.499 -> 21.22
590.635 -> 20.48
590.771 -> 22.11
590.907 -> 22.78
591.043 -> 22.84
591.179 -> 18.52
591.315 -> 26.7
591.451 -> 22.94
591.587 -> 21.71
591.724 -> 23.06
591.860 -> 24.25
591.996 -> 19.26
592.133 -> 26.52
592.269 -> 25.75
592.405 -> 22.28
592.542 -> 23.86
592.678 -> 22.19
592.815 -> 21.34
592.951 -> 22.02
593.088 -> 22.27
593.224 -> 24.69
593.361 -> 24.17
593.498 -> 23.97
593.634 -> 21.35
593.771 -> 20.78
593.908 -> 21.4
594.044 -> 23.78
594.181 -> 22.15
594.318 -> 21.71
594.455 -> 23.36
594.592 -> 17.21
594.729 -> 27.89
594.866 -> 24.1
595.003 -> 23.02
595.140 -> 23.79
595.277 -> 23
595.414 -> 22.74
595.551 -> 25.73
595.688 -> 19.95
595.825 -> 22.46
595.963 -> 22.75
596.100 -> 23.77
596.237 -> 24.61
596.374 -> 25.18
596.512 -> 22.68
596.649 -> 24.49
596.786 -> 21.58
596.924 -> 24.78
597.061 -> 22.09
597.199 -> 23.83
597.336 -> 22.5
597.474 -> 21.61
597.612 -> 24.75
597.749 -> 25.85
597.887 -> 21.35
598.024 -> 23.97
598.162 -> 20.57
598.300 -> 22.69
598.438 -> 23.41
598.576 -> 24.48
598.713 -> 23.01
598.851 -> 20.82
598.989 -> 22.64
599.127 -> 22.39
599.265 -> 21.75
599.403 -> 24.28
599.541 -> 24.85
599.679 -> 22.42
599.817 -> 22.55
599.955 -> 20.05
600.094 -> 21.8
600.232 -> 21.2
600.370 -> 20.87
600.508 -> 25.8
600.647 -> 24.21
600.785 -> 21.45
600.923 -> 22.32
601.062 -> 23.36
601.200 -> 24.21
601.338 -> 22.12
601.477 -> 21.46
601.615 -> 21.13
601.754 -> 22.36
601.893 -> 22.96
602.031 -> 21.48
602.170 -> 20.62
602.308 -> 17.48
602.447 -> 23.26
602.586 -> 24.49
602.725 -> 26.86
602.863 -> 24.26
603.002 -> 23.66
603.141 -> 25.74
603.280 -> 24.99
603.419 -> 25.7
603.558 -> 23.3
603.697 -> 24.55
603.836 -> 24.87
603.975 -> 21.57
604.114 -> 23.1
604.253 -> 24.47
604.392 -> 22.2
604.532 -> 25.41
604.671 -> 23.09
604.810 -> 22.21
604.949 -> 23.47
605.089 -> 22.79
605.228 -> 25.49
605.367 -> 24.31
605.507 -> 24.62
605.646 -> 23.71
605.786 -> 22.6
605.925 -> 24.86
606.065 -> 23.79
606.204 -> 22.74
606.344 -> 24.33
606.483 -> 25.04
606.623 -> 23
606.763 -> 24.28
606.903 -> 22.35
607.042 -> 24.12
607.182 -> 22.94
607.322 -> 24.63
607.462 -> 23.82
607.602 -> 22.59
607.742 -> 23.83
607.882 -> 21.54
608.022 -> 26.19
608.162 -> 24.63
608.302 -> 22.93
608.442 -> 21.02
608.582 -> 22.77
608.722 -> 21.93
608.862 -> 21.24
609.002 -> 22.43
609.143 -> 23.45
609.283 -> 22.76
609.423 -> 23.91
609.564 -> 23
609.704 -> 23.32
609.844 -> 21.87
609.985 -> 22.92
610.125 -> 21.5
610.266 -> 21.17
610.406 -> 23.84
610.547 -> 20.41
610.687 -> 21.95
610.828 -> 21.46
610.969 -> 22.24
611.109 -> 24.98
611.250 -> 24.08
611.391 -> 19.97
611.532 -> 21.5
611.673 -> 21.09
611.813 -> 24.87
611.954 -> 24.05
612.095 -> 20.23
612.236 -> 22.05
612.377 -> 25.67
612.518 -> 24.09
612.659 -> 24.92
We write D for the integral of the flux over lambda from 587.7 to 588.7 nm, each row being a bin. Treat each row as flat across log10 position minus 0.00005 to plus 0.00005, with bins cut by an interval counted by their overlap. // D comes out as 22.1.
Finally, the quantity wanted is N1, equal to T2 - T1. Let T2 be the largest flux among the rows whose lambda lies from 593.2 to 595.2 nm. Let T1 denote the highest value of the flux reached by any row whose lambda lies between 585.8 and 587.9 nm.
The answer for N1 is 1.7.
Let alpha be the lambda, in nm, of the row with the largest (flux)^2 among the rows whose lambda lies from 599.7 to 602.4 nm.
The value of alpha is 600.508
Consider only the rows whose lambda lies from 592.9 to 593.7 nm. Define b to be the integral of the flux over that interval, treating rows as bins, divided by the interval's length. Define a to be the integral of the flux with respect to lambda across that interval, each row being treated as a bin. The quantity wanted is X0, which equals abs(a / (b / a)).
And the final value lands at 14.8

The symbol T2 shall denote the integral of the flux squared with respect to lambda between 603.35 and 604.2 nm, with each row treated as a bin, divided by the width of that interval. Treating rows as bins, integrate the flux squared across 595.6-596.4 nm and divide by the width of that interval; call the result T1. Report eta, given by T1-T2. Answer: -36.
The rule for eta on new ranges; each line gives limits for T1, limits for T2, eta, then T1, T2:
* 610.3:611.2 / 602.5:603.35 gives -117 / 507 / 624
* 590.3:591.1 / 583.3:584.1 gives -97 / 472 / 568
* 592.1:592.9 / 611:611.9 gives 34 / 556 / 522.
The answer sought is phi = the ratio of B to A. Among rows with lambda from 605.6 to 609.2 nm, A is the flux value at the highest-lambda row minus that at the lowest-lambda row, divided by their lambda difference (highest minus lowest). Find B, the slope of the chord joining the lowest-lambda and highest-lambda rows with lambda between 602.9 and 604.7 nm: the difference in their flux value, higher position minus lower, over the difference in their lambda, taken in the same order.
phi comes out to 4.6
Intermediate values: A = -0.1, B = -0.3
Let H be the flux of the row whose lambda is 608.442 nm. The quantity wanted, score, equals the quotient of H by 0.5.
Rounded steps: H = 21.02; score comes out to 42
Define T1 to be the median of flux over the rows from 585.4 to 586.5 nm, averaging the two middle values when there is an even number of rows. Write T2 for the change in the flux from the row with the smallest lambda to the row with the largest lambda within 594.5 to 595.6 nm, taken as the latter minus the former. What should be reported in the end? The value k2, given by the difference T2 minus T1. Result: -13.9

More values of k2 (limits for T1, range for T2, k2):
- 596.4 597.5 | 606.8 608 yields -23.4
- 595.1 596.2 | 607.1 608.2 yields -21.2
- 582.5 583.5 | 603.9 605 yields -22.2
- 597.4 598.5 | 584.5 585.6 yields -23.0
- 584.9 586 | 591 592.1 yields -25.8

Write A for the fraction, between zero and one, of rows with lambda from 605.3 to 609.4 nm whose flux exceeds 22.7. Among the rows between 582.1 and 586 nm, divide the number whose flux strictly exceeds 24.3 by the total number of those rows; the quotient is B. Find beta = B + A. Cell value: 1.10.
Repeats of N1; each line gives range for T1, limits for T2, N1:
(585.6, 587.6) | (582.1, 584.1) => 2.4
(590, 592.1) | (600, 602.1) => -0.9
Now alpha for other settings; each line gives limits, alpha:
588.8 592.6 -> 589.819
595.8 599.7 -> 597.749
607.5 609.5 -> 608.022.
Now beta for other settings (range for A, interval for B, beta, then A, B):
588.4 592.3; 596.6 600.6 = 0.55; 0.3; 0.24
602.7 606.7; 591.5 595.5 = 1.00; 0.9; 0.14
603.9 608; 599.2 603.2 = 0.93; 0.8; 0.17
